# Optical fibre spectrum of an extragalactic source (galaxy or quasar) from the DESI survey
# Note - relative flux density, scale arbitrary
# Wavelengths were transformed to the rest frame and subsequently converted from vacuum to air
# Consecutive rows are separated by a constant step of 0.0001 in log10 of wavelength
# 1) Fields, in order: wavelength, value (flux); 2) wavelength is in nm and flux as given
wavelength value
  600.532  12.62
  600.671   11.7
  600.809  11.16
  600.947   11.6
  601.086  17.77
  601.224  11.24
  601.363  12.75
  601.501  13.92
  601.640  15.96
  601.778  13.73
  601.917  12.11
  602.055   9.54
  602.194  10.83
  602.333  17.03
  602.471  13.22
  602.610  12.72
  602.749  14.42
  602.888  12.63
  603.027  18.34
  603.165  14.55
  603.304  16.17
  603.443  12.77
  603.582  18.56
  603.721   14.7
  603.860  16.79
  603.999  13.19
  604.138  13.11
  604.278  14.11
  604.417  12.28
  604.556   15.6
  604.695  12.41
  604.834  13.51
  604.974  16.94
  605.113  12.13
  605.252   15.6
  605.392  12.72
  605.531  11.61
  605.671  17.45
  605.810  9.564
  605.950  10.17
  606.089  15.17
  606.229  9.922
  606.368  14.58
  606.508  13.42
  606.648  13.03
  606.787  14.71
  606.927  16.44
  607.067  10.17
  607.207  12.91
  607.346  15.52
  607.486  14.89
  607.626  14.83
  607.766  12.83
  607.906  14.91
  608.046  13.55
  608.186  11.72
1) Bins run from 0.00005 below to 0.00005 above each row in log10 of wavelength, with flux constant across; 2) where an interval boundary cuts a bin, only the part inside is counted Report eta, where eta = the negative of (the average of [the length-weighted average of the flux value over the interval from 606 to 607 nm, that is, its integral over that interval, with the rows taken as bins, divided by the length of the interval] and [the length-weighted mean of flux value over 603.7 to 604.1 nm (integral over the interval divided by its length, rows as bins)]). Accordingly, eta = -14.3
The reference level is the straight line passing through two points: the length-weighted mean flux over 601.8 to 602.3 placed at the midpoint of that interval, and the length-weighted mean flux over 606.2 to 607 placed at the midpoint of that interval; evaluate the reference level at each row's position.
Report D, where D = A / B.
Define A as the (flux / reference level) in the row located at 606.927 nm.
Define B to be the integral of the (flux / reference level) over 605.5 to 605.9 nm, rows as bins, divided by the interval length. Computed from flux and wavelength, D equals 1.22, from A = 1.17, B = 0.96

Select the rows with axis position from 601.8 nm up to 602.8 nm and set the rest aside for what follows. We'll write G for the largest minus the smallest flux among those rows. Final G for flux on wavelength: 7.5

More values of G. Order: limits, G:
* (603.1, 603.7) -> 5.8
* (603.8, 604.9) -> 4.5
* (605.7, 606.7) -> 5.6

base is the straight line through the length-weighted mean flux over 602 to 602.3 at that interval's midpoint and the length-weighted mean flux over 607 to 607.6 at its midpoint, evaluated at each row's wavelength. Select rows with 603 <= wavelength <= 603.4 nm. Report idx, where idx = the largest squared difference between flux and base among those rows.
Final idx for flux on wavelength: 47.5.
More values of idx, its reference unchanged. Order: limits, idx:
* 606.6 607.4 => 10.4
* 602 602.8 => 35.0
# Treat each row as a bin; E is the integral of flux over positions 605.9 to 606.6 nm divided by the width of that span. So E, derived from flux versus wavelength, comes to 12.7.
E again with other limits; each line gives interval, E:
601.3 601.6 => 13.6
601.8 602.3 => 11.5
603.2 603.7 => 15.6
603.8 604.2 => 14.3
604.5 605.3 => 14.3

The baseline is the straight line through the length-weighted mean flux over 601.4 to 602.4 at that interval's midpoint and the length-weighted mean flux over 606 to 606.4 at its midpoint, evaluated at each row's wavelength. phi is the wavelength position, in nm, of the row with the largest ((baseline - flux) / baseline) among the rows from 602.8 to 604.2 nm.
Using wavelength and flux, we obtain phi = 602.888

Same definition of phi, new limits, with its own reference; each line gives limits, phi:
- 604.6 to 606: 605.810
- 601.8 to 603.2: 602.055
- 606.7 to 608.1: 607.067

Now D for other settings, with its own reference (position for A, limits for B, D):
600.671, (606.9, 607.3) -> 1.17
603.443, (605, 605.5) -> 1.01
